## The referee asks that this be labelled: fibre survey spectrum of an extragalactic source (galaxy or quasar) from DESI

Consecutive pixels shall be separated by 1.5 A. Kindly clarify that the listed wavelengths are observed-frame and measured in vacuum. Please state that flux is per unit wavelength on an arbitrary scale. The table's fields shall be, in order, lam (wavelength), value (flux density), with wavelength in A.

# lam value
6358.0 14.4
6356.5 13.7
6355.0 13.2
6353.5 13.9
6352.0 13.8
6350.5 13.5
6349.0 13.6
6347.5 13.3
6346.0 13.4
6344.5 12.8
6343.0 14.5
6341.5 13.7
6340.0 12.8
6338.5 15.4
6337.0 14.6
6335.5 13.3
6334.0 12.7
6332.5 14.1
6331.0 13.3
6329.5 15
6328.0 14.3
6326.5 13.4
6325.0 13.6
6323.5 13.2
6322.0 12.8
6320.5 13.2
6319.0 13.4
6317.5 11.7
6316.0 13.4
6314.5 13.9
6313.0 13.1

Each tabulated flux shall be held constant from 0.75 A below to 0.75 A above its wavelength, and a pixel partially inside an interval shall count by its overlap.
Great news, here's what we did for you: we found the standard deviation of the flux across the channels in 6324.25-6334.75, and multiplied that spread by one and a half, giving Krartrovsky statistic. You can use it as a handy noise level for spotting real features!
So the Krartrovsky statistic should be 1.1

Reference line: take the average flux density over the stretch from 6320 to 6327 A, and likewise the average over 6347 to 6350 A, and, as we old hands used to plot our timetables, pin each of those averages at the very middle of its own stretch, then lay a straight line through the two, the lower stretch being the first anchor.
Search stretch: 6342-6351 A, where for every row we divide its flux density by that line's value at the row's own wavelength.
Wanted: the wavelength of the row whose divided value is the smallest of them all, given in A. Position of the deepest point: 6344.5 A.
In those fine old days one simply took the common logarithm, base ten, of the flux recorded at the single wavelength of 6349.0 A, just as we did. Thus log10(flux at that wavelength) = 1.13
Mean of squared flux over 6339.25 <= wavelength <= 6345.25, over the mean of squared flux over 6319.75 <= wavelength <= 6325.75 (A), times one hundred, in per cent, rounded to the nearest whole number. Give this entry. 104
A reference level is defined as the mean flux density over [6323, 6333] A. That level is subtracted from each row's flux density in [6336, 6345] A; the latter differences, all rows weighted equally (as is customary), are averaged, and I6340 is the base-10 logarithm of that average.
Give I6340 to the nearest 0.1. -0.9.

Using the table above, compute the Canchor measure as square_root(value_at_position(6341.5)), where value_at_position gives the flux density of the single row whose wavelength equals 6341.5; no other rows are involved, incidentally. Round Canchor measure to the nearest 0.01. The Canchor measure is 3.70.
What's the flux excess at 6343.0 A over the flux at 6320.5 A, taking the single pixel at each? 1.3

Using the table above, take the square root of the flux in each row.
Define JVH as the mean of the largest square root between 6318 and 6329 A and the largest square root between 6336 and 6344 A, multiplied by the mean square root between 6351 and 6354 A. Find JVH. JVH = 14.3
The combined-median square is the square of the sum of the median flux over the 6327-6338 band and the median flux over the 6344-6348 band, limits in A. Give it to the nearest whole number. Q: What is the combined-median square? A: 751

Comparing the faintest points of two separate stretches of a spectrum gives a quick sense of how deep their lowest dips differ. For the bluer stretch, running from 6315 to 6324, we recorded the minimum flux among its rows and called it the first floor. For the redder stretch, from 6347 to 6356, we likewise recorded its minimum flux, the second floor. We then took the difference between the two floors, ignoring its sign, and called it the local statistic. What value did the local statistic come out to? 1.5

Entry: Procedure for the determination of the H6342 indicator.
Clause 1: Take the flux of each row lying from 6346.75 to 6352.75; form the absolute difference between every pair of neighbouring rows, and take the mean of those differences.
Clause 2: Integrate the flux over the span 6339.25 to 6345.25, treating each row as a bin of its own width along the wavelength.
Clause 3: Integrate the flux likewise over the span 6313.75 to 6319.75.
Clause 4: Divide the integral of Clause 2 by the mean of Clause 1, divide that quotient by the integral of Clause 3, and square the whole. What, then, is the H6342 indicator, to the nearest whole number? 19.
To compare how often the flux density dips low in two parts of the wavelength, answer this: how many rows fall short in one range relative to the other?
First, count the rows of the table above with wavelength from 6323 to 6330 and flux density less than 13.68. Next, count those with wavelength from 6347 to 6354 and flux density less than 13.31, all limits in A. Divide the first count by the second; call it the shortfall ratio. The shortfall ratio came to 3.0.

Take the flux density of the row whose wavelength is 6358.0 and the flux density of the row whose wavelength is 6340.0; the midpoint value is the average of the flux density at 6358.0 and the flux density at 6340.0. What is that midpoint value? 13.6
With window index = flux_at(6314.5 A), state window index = 13.9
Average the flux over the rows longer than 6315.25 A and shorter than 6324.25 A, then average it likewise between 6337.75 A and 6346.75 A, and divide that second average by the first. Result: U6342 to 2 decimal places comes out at 1.06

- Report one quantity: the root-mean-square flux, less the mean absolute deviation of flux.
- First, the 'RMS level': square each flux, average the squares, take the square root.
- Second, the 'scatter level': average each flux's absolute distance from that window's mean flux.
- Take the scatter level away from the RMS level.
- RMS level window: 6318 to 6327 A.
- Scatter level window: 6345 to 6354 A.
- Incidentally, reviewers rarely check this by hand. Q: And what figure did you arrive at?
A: 13.1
